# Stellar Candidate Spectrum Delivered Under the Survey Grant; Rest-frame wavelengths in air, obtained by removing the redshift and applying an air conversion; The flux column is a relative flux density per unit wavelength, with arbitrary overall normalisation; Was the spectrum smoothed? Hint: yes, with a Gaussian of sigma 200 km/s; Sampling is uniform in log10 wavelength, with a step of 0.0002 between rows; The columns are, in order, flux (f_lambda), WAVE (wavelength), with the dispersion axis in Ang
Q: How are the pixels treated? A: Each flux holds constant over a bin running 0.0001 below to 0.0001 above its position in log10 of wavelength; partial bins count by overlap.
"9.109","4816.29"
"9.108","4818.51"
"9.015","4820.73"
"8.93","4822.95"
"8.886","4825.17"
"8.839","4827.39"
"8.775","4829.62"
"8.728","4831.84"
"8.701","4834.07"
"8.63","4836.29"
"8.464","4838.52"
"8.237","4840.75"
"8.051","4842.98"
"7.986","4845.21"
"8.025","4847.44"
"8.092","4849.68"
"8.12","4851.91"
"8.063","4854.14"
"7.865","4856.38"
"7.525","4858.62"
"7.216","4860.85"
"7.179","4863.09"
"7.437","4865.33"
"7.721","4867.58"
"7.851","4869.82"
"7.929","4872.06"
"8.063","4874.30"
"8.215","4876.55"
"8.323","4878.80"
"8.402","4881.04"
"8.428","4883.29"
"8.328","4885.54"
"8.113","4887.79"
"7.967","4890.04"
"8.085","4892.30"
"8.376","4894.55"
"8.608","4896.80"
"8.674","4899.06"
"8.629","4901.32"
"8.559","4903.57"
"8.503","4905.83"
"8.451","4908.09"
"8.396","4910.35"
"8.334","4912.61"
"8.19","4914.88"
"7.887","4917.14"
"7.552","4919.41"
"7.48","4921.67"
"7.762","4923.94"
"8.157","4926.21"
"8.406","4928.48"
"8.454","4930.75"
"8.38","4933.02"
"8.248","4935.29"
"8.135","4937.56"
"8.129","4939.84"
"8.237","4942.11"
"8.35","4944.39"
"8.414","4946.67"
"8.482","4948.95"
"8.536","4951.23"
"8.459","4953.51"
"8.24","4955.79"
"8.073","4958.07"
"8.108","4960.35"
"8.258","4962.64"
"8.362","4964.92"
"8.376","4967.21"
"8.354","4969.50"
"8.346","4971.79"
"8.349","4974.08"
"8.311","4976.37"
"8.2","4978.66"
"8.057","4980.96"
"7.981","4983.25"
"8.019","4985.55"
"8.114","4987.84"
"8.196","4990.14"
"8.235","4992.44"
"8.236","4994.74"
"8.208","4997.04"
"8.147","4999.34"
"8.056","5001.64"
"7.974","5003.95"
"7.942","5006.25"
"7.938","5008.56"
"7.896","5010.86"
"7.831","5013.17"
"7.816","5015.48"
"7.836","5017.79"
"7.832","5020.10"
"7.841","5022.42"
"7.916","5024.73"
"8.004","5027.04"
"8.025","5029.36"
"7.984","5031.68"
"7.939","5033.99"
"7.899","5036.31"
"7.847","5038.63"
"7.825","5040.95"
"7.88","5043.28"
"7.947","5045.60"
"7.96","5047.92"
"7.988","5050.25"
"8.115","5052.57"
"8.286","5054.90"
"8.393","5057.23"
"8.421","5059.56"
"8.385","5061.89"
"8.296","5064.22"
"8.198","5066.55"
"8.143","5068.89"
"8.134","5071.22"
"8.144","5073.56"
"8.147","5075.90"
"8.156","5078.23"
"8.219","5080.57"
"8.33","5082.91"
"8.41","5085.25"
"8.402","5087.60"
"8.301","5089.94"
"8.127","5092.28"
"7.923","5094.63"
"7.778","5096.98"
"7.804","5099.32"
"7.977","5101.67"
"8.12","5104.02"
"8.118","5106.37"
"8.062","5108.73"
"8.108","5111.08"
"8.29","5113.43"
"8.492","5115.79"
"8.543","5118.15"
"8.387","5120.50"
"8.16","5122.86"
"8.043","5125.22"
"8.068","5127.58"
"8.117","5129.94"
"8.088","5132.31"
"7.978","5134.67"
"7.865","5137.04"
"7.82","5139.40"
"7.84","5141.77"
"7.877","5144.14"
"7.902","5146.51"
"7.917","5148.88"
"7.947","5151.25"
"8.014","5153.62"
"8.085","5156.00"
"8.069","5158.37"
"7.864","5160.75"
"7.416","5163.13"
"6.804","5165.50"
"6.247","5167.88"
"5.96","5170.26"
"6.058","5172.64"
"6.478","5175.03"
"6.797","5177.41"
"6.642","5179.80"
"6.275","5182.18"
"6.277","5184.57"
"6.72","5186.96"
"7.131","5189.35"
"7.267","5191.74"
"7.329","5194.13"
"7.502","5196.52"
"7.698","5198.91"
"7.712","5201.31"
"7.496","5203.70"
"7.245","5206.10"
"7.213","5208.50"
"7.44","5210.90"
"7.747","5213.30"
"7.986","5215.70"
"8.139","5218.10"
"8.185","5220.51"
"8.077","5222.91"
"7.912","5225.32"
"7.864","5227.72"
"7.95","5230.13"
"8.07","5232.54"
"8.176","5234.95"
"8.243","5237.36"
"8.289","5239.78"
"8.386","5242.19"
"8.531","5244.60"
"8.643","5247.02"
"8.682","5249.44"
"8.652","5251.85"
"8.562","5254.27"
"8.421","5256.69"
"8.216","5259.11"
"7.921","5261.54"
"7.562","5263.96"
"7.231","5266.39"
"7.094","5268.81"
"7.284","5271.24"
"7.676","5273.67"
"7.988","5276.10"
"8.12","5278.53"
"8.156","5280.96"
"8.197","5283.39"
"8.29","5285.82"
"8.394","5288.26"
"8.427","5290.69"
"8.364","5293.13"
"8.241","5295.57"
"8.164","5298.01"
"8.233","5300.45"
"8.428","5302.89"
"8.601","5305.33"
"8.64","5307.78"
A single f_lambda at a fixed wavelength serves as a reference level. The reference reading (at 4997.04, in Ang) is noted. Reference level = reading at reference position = 8.208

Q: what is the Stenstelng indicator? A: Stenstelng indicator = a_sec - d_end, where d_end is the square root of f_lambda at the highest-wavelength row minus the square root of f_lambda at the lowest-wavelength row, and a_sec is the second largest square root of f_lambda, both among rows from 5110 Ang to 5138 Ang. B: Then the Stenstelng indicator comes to 2.96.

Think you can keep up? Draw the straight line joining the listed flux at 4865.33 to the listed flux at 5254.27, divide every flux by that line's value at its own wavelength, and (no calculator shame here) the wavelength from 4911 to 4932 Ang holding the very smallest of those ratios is 4921.67 Ang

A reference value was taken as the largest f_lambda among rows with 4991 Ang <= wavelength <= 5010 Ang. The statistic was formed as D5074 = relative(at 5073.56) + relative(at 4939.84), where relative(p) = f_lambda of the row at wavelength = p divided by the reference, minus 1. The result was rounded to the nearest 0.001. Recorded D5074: -0.024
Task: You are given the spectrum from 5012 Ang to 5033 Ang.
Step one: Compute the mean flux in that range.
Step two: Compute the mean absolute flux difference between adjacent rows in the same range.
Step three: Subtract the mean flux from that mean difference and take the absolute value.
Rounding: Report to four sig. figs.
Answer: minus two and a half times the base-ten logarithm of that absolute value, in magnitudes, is -2.239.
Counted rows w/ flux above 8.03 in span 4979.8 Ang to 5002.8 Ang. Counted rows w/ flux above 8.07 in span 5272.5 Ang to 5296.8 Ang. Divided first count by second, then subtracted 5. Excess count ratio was -4.00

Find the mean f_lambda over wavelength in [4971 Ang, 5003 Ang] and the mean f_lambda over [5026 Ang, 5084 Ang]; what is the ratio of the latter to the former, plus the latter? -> 9.10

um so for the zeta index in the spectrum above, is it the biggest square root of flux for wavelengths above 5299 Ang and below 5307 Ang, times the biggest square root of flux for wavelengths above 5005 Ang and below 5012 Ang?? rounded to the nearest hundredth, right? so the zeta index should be 8.26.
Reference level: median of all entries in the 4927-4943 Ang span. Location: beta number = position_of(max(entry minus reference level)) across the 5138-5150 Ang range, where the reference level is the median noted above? 5148.88 Ang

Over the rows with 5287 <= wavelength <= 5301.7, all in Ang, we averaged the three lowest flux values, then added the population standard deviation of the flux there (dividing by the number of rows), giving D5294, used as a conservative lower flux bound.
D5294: 8.31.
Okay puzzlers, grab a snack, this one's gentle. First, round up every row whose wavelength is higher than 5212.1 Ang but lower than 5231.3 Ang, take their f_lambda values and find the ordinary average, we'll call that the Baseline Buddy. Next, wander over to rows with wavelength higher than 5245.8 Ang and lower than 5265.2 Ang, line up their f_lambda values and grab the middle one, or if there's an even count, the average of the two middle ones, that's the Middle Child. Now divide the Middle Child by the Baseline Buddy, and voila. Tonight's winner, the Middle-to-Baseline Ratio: 1.06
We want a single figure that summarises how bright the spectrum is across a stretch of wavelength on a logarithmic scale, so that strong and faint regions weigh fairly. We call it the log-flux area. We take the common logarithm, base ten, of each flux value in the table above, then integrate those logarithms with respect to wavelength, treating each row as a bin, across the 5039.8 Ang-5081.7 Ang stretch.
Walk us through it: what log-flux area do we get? 38.2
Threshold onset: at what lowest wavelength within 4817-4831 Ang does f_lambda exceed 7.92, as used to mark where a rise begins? 4818.51 Ang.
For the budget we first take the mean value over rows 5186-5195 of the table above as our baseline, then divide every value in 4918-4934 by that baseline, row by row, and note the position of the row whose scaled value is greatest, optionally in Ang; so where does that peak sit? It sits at 4930.75 Ang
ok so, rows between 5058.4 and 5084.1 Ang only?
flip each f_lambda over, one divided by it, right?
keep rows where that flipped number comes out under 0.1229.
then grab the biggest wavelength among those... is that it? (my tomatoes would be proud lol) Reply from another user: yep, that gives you 5082.91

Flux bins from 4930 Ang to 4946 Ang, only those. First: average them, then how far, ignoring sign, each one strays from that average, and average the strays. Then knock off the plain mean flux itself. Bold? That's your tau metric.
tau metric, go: -8.2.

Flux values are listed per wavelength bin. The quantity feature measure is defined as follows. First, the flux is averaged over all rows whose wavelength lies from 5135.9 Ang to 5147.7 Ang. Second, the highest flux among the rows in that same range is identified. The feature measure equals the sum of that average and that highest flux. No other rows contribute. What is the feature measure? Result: 15.8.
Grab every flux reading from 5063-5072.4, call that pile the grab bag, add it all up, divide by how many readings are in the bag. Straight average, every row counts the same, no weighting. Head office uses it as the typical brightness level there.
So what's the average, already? 8.19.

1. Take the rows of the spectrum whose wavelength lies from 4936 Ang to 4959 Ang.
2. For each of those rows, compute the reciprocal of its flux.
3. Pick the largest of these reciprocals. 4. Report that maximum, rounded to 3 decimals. 0.124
